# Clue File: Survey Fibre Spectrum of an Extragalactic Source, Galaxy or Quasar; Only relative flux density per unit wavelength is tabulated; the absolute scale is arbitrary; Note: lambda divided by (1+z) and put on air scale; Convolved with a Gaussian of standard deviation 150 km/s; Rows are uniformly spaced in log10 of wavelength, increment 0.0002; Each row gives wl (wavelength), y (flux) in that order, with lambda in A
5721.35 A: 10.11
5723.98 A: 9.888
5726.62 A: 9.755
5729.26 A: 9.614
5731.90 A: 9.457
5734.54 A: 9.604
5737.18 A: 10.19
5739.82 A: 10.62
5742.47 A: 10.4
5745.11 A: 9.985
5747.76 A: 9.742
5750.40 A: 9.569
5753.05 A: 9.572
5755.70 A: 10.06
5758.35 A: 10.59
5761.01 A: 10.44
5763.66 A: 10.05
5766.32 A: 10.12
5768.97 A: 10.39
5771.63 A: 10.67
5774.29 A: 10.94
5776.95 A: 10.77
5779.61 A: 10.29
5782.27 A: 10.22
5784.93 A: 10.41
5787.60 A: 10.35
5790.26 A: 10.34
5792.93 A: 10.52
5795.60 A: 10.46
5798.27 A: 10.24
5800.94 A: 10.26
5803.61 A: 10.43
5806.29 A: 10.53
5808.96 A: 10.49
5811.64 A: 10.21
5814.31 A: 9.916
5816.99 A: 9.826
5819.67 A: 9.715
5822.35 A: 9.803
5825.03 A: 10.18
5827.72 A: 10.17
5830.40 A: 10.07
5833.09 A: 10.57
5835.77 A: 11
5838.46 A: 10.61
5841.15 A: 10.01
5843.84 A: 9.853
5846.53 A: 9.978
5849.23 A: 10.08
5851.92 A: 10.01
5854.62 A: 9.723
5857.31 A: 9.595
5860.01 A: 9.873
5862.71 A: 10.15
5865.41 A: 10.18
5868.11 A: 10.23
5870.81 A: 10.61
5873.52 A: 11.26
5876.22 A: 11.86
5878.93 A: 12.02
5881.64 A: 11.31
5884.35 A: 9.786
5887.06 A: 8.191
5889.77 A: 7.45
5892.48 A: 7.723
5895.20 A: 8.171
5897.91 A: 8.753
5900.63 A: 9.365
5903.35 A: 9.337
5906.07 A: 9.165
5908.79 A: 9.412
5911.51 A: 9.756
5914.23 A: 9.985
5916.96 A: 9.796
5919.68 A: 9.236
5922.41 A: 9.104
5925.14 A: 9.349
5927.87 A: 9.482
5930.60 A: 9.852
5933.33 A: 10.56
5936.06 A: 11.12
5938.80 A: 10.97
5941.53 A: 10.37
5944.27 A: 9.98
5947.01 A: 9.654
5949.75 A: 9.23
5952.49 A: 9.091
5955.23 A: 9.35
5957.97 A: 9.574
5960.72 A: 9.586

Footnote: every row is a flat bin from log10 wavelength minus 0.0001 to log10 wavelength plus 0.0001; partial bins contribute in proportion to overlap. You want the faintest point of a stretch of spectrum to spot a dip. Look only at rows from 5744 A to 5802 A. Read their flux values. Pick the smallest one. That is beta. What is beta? 9.569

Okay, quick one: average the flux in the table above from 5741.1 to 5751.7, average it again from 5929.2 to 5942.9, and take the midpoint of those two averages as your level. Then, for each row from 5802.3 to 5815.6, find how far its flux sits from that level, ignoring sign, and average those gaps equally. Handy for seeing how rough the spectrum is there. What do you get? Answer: 0.21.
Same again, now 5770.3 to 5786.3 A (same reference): 0.31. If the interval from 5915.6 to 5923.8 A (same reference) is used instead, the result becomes 0.87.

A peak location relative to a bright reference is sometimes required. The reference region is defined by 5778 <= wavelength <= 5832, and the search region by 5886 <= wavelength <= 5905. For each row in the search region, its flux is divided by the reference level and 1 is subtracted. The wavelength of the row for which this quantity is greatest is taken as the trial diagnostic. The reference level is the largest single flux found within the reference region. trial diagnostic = 5900.63 A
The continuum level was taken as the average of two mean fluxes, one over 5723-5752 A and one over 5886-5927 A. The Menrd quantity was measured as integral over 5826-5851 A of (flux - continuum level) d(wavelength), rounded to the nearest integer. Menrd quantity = 20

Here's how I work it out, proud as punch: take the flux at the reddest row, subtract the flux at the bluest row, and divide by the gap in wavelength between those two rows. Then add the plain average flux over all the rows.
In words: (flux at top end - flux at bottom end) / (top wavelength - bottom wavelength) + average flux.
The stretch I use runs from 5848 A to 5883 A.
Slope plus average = 10.6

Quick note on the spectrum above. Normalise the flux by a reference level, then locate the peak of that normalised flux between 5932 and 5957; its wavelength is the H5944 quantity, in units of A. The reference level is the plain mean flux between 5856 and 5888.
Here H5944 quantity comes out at 5936.06 A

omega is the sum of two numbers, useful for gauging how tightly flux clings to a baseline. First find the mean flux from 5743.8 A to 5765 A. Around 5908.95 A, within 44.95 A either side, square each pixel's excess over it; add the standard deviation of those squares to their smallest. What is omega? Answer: 1.6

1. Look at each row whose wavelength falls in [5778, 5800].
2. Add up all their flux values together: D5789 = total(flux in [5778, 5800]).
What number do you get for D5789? 82.8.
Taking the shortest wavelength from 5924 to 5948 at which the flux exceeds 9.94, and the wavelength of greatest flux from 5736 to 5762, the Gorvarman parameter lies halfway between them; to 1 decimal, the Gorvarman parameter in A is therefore 5836.6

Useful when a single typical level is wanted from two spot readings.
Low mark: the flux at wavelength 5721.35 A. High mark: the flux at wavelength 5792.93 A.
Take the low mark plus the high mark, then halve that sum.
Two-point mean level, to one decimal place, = 10.3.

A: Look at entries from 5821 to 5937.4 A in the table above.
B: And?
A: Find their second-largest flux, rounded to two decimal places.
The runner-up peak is 11.86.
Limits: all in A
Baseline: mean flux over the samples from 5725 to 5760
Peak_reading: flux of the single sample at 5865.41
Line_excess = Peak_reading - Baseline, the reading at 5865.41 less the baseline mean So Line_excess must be 0.2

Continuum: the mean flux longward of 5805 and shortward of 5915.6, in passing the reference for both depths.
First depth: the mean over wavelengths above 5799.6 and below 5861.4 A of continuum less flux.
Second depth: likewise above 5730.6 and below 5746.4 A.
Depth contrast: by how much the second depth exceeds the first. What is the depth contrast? 0.1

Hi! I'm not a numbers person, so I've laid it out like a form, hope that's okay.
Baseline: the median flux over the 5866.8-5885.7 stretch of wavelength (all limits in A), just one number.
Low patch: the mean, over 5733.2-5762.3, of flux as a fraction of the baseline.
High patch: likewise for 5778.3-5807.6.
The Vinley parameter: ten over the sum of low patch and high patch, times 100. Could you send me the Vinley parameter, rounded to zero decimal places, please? 551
